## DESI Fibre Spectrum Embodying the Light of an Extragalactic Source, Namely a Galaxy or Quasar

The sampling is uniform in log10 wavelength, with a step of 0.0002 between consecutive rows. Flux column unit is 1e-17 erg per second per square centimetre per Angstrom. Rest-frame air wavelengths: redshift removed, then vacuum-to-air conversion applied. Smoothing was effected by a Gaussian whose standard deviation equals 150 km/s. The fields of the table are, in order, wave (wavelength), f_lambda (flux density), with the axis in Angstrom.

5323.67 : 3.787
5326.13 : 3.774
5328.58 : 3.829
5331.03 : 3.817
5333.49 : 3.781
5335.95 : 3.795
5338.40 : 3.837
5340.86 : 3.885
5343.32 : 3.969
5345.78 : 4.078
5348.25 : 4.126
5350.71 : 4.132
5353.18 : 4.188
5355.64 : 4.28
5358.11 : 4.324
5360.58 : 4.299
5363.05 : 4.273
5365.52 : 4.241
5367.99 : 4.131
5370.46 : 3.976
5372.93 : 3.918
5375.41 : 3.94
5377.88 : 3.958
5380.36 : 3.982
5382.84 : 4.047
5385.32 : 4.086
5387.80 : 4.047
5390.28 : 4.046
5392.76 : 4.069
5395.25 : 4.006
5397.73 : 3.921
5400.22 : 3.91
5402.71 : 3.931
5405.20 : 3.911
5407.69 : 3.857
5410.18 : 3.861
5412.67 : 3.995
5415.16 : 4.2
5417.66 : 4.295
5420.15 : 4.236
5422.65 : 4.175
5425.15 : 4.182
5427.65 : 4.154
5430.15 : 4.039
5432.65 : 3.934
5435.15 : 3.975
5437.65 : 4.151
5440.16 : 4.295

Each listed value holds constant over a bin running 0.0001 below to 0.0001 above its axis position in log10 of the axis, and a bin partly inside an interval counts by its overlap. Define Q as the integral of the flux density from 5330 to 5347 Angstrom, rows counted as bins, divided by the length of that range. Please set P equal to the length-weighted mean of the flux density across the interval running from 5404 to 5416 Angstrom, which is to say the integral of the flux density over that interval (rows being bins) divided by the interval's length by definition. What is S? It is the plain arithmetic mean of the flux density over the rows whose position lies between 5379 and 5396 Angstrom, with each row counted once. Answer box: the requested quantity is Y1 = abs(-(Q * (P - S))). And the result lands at 0.316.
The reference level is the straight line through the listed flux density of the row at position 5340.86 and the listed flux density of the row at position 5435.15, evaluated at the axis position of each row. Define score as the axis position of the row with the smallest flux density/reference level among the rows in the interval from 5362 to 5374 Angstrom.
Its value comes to 5372.93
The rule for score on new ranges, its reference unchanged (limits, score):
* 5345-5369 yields 5345.78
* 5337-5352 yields 5338.40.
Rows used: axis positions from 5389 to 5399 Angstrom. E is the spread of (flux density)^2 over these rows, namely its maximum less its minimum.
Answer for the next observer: 1.2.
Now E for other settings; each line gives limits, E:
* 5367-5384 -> 1.7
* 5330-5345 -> 1.5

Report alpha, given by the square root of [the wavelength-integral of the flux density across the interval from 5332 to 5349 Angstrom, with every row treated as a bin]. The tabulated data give 8.16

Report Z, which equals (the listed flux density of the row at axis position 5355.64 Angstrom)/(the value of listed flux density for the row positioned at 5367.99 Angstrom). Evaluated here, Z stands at 1.04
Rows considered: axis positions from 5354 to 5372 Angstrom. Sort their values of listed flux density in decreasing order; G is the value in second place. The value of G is 4.299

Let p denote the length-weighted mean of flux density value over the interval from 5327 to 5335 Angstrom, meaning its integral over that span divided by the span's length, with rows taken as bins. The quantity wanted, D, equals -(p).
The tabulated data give -3.81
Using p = 3.81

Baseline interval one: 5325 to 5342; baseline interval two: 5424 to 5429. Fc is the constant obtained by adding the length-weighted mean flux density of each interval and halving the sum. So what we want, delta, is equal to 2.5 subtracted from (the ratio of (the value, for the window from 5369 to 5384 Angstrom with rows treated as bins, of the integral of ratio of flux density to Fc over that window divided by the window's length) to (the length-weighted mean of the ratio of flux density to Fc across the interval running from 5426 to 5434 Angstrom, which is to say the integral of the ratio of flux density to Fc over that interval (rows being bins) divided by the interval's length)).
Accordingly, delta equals -1.52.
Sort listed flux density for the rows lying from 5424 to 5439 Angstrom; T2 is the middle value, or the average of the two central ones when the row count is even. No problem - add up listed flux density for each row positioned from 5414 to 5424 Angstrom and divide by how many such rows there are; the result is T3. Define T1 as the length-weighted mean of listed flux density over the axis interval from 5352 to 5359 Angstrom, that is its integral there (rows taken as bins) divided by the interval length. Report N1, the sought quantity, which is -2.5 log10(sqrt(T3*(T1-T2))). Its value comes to 0.18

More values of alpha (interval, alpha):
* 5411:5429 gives 8.66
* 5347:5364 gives 8.48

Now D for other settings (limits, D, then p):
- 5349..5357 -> -4.20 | 4.20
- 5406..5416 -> -3.97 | 3.97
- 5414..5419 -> -4.25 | 4.25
